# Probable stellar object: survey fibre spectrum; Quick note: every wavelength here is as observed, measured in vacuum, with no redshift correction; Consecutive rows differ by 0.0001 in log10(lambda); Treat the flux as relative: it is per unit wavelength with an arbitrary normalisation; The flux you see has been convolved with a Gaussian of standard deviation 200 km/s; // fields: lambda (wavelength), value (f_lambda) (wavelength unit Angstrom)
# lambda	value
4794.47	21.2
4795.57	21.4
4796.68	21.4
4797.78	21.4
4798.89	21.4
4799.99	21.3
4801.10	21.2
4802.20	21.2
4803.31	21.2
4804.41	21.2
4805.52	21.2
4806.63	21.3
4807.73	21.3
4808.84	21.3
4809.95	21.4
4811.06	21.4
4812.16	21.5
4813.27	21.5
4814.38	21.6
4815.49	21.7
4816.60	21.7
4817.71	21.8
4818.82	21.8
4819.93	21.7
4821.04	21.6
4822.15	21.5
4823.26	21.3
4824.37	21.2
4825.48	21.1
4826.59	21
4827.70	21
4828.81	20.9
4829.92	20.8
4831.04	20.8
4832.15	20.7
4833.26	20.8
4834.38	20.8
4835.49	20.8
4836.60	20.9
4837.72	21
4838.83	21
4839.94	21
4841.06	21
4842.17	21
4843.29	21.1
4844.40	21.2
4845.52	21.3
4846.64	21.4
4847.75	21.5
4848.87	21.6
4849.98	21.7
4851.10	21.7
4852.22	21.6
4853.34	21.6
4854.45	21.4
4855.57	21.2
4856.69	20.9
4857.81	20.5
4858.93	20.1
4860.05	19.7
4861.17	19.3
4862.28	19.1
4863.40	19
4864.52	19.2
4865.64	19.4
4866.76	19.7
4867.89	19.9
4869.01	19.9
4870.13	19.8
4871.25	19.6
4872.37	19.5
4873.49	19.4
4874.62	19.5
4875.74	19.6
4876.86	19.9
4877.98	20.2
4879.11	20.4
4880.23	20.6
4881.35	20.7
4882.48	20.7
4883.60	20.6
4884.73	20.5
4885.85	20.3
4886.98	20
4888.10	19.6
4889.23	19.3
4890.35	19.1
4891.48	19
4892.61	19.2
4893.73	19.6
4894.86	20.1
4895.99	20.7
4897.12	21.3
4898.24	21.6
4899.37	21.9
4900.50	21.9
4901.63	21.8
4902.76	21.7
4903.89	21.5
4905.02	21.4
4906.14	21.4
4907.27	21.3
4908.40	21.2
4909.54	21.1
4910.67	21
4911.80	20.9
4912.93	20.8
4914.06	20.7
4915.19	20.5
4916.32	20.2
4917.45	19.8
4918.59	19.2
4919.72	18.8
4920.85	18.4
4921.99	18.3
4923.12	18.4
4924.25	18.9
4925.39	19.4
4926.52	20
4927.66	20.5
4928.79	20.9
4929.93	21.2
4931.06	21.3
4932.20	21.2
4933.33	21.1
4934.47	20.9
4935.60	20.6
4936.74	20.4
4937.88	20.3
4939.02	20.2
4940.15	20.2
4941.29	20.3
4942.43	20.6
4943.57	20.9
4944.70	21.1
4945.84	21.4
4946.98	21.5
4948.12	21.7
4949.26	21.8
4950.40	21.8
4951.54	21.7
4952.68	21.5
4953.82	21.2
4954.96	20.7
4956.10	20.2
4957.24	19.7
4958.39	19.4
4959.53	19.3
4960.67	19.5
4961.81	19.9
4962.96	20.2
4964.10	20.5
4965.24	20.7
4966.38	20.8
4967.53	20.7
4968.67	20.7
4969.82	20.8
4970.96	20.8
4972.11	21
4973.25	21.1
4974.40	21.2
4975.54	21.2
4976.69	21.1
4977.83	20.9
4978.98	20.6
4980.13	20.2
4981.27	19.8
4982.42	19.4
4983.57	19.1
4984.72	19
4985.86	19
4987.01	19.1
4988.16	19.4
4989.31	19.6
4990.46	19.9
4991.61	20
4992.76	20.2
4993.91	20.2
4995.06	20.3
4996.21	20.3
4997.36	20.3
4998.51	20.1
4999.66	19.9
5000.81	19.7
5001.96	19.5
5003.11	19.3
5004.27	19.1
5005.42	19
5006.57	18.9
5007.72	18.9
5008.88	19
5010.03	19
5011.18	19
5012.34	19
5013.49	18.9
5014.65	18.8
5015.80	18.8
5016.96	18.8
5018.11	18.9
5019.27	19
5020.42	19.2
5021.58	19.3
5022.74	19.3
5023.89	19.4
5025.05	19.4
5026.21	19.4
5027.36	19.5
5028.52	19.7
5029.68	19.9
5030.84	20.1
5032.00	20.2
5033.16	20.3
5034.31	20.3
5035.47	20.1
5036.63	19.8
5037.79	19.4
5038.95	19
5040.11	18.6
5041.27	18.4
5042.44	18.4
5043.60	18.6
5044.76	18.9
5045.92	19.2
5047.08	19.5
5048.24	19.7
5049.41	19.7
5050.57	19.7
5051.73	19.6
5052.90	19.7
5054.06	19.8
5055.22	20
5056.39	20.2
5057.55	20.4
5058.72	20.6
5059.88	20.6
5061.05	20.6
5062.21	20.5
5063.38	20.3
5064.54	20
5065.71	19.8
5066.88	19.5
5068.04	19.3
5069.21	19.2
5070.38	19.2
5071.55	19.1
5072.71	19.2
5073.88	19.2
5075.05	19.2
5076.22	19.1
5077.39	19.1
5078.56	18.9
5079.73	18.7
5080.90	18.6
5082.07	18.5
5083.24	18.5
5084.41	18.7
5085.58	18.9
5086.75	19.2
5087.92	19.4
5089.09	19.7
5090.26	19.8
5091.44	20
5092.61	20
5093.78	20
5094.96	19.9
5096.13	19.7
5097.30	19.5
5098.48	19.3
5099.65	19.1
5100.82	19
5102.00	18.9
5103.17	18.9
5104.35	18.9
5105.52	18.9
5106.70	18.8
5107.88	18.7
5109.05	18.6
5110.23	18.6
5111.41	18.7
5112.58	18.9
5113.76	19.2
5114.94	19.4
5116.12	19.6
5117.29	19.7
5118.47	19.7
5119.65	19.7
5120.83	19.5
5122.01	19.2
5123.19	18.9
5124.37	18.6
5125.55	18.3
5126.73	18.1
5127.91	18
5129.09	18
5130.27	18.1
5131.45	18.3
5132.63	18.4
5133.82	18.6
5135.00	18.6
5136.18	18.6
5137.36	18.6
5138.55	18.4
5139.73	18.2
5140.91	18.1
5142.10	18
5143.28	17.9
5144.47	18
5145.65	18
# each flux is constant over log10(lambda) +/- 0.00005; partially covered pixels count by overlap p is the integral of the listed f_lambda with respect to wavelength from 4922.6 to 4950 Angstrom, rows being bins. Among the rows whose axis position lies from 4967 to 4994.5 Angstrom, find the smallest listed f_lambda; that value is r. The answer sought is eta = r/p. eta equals 0.0336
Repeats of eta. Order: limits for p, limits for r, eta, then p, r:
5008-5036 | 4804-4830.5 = 0.0383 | 543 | 20.8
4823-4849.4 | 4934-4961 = 0.0347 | 556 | 19.3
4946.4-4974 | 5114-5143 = 0.0315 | 572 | 18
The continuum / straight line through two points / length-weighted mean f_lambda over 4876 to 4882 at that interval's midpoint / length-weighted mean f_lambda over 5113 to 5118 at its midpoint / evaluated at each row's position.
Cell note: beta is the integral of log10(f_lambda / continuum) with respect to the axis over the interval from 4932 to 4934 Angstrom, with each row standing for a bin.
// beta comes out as 0.042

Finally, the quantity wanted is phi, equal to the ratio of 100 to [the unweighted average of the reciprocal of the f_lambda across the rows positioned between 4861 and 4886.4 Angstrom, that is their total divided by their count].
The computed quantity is 1985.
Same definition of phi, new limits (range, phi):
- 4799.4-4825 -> 2143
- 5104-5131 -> 1886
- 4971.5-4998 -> 2010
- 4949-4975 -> 2064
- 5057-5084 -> 1946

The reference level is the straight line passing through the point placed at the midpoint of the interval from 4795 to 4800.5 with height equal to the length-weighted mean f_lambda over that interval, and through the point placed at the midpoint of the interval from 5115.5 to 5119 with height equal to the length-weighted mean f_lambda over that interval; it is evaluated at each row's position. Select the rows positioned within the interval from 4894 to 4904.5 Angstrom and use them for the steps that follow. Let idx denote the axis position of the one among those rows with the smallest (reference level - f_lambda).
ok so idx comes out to 4900.50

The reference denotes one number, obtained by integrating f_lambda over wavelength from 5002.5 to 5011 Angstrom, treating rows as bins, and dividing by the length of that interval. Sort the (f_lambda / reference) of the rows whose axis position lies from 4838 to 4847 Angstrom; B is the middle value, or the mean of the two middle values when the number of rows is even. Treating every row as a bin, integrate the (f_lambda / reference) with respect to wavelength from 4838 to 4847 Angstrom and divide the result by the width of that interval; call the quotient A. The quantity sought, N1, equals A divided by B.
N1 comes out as 1.003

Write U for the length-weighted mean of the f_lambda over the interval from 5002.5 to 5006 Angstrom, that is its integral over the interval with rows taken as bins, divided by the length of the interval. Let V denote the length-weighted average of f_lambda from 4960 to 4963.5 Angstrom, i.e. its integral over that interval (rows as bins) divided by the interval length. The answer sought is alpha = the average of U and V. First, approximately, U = 19.1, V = 19.8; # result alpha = 19.5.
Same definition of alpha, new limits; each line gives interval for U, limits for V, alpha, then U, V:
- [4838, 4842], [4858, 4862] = 20.4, 21.0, 19.8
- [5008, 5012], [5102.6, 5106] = 18.9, 19.0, 18.9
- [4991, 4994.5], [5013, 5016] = 19.5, 20.1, 18.8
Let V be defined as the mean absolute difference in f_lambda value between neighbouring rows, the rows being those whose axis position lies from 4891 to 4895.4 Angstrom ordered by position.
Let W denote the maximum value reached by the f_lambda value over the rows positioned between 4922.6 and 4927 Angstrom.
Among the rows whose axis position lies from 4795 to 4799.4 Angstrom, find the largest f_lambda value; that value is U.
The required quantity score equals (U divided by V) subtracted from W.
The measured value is -38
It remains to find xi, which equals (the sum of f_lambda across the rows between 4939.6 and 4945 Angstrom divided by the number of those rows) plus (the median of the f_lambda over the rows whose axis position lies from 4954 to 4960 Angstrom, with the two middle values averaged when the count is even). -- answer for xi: 40.3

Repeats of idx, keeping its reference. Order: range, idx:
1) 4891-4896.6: 4895.99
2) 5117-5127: 5119.65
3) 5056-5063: 5061.05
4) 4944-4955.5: 4950.40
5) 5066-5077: 5066.88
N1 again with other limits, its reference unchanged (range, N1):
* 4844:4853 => 0.997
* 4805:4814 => 1.001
